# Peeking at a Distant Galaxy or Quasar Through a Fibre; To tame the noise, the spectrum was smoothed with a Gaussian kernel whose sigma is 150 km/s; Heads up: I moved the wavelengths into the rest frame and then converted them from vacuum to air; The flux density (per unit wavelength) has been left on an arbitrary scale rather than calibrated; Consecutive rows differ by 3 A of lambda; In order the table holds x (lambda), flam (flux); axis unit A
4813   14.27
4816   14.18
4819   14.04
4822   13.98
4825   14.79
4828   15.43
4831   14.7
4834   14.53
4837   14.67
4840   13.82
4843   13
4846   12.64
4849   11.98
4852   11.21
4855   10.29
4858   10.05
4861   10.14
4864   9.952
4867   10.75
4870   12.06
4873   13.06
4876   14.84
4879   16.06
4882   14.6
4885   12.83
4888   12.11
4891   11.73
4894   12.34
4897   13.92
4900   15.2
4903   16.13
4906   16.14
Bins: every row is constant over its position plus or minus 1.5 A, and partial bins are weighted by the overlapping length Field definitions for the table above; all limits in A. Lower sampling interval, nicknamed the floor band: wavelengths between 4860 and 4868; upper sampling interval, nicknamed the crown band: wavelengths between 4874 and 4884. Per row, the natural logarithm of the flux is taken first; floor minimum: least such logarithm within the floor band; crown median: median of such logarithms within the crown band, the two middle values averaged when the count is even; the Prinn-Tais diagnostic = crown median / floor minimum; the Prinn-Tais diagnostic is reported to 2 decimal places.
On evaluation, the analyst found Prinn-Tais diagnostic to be 1.17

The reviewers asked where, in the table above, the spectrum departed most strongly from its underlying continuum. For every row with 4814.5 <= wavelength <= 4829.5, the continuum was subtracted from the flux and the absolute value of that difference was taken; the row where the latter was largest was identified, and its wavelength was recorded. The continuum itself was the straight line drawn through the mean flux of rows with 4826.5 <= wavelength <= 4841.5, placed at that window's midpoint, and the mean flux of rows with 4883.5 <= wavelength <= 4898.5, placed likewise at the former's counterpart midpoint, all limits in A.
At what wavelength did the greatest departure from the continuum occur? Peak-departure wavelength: 4819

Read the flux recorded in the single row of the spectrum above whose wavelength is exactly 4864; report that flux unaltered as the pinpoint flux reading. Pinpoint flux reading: 9.952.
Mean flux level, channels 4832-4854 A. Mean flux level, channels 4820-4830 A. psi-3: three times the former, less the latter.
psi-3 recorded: 25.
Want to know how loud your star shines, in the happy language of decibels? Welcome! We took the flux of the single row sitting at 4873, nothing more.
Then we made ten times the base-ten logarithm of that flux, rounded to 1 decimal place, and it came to 11.2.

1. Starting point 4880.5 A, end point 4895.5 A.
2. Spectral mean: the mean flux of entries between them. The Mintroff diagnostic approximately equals 12.7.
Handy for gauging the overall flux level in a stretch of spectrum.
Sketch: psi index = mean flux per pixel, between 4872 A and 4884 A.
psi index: 14.6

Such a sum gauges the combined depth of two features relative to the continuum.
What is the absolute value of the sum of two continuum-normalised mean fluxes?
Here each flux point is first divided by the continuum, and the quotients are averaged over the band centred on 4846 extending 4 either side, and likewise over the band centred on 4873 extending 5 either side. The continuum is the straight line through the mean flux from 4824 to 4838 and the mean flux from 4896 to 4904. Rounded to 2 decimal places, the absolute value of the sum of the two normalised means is 1.73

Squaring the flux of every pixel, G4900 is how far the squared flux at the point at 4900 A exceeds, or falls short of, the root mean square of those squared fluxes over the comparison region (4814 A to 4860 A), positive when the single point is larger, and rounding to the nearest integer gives 47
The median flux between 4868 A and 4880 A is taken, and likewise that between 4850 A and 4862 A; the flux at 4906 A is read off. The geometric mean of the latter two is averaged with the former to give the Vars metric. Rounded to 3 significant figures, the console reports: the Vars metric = 13.4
